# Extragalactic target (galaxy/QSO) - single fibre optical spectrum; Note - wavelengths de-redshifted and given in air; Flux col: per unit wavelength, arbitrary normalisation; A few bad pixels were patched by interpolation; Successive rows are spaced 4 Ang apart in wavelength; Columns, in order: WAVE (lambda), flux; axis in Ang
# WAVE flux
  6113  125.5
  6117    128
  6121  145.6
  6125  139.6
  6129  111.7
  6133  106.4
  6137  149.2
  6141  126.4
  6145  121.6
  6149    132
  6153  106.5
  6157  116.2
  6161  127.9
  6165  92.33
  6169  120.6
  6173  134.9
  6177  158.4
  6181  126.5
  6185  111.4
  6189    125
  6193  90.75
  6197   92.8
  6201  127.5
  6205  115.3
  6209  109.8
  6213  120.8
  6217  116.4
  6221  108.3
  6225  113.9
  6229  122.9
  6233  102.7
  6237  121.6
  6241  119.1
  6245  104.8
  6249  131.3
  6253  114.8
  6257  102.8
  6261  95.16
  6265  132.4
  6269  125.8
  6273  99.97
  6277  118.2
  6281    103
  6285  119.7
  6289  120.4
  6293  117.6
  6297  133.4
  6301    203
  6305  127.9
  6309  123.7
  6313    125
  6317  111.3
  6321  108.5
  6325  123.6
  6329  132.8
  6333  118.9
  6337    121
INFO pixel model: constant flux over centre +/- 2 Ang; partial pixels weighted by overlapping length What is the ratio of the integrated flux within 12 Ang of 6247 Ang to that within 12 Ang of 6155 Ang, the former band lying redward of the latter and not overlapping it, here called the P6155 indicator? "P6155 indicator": 1.00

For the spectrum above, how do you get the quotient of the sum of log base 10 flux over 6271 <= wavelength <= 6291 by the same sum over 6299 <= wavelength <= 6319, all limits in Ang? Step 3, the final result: 0.96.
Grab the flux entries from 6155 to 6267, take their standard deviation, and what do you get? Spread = 15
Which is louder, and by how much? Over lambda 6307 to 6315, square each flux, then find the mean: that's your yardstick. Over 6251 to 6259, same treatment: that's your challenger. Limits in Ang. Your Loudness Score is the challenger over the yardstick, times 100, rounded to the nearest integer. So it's 77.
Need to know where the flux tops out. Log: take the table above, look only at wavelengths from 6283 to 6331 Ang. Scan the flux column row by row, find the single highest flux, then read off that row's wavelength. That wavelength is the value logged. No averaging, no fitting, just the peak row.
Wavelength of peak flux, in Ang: 6301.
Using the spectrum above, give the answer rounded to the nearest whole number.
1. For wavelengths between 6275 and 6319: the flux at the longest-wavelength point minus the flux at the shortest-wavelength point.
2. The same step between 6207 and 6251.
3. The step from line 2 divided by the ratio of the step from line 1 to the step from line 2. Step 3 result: -67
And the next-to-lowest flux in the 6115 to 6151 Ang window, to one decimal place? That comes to 111.7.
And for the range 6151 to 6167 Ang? 106.5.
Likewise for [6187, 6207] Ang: 92.8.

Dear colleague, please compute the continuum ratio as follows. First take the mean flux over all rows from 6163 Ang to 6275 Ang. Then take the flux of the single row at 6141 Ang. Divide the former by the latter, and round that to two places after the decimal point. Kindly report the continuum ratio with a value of 0.91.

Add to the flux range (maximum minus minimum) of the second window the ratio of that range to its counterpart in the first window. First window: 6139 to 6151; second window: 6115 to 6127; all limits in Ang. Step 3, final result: 19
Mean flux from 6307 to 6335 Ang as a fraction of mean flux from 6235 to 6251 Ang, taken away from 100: 99.0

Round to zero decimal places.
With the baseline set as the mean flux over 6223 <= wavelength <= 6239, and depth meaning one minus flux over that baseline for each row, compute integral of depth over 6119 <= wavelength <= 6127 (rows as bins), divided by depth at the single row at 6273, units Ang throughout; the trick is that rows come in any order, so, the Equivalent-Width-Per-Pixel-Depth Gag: -14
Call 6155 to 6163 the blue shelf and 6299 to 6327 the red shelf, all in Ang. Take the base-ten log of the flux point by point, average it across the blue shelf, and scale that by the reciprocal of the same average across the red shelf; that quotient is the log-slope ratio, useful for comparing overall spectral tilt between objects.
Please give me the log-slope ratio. 0.99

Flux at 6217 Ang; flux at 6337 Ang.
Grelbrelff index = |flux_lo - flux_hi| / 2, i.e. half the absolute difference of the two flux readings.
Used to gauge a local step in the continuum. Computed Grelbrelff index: 2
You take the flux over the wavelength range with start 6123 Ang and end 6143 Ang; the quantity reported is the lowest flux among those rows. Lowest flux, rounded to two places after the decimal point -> 106.40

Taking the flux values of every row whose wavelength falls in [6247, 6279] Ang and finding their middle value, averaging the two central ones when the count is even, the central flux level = 116.5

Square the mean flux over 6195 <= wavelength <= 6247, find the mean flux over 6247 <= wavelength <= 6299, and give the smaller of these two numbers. 117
